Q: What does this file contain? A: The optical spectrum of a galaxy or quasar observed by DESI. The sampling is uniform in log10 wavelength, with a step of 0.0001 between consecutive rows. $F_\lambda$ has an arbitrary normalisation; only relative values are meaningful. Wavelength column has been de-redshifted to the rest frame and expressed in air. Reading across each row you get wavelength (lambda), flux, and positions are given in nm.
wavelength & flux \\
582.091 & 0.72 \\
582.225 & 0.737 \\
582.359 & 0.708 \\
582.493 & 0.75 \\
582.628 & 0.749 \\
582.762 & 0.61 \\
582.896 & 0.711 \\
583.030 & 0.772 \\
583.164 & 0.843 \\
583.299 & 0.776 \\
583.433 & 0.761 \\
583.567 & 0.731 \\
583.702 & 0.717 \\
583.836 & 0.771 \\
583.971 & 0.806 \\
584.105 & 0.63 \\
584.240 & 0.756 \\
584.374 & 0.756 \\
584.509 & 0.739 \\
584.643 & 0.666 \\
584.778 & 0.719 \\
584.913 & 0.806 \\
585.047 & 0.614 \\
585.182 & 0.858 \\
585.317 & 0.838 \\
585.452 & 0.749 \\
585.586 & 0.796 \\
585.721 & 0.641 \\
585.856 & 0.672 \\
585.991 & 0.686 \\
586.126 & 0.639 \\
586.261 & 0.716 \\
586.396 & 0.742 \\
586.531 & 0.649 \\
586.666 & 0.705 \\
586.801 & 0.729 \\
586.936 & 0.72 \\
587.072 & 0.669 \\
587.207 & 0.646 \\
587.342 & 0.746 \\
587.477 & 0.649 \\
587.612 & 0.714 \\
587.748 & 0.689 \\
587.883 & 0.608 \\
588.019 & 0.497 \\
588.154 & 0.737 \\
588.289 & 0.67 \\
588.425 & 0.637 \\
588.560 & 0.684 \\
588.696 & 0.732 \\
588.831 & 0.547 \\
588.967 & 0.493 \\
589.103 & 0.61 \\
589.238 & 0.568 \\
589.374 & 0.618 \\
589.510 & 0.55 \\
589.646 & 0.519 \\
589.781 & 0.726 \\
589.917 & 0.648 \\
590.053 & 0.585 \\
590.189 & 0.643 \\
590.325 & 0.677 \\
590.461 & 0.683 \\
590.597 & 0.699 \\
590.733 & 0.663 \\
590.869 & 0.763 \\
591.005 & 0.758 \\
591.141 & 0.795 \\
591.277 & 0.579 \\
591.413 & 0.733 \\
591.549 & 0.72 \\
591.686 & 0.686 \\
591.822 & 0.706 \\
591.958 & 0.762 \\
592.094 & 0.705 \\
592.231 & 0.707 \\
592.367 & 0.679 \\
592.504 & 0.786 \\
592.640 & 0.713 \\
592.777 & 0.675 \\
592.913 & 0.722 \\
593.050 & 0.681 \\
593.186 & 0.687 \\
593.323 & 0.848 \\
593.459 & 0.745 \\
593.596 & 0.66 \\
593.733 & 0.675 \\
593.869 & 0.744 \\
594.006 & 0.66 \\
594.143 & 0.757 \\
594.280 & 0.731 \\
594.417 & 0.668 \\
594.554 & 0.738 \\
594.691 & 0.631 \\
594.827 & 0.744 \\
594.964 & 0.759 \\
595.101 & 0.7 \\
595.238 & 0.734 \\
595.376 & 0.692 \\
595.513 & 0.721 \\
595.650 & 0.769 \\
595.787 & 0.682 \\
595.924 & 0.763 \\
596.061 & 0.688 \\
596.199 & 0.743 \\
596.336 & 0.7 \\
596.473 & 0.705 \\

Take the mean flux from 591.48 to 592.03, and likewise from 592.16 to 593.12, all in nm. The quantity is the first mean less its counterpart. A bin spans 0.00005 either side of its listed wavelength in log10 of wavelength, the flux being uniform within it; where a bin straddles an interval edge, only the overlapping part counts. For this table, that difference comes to 0.010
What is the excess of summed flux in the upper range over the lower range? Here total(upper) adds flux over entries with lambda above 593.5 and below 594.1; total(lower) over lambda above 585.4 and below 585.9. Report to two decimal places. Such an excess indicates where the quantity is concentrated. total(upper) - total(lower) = -0.12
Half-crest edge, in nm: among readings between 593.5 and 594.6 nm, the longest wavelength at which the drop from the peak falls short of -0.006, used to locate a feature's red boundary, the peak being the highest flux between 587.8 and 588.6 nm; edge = 594.143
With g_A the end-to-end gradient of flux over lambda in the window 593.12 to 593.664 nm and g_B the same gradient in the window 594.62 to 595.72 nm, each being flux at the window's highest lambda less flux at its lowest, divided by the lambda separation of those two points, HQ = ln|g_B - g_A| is -1.6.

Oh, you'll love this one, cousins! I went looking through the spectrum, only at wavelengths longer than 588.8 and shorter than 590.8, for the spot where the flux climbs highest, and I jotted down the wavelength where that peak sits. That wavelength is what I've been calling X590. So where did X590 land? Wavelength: 589.781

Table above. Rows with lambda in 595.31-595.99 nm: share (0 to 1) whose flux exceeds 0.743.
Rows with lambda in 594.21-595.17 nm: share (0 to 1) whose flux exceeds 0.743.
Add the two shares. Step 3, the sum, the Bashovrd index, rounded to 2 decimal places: 0.69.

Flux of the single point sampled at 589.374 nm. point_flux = 0.618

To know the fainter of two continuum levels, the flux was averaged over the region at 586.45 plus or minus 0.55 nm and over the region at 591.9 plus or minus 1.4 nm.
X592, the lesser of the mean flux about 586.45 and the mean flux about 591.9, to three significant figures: 0.698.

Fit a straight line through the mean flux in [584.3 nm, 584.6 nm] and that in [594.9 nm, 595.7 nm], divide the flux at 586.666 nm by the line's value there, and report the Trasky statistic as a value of 0.95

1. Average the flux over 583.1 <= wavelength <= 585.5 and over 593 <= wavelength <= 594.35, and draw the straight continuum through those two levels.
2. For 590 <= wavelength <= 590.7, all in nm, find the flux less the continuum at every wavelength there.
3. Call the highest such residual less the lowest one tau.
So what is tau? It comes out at 0.12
